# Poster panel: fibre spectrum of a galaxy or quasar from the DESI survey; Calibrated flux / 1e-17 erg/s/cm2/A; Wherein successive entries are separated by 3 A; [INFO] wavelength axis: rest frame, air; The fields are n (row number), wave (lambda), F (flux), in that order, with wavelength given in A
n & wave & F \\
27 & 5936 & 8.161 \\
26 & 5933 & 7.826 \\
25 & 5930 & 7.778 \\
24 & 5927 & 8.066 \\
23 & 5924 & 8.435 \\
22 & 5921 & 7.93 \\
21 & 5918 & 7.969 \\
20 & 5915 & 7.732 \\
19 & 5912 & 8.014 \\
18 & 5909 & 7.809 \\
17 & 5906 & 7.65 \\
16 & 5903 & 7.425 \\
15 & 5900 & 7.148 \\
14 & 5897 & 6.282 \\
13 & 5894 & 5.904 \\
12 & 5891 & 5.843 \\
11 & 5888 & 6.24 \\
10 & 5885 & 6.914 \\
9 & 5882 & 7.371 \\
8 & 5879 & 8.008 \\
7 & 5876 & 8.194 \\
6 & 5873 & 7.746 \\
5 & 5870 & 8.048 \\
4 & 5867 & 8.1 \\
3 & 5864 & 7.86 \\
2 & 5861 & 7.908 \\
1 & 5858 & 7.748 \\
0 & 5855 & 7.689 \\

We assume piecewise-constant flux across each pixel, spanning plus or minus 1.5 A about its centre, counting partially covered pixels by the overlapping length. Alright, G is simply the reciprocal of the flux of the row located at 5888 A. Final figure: 0.16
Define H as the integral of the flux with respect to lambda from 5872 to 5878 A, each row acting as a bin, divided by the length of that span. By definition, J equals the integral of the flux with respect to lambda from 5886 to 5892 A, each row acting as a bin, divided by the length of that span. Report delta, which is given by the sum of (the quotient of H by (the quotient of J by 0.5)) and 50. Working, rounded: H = 8.0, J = 6.1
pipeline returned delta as 50.7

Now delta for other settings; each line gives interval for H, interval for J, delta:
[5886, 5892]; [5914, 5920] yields 50.4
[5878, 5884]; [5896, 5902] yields 50.6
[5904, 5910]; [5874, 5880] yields 50.5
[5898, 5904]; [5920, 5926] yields 50.4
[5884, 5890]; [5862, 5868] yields 50.4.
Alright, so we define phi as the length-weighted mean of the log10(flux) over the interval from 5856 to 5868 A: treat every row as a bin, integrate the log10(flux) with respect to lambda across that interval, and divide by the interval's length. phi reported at 0.897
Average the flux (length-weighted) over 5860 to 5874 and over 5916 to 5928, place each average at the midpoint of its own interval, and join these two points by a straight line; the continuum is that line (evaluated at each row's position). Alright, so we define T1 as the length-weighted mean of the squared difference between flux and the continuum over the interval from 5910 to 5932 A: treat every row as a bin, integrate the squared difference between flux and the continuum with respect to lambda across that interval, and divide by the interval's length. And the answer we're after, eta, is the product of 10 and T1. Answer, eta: 1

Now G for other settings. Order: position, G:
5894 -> 0.17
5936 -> 0.12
